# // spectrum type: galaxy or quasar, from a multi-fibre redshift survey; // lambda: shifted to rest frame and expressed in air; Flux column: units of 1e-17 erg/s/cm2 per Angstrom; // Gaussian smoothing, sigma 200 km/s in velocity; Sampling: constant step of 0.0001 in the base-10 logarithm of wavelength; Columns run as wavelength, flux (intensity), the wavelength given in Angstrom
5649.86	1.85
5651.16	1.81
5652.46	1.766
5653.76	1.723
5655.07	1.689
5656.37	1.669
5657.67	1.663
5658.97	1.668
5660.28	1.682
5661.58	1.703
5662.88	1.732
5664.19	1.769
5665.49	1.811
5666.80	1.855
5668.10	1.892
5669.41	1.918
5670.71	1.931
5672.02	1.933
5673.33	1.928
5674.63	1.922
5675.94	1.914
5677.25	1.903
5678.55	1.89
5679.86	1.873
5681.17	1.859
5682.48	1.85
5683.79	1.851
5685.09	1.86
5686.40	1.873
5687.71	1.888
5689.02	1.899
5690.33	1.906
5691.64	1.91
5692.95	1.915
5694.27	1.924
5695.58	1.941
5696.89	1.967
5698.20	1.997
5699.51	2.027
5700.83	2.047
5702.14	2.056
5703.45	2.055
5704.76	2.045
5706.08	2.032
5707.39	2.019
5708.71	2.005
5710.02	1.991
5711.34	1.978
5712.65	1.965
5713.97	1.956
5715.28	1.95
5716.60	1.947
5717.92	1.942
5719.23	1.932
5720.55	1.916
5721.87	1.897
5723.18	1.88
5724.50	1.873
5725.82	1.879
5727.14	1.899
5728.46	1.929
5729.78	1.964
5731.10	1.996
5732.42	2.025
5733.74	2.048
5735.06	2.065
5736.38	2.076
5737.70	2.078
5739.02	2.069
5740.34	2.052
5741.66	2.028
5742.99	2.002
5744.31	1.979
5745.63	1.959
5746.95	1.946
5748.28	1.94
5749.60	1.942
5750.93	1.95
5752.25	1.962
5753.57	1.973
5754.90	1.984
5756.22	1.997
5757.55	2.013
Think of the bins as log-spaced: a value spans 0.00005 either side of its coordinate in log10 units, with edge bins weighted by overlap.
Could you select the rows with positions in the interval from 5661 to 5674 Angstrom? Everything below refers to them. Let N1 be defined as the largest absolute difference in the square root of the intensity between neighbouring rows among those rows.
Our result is 0.0162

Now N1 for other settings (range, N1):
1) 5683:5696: 0.0061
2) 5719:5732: 0.0125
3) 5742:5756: 0.0082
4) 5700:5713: 0.0050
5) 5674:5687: 0.0062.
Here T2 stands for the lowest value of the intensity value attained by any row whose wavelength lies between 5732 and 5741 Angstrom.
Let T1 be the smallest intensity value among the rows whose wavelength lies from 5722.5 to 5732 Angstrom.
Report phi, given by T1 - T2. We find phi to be -0.15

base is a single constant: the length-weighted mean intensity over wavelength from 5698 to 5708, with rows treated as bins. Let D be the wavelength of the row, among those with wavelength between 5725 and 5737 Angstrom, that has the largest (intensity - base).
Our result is 5736.38 Angstrom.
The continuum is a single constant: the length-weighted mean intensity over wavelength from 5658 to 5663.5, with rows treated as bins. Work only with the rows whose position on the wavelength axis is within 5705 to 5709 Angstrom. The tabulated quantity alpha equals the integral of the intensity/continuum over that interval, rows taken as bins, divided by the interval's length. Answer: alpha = 1.19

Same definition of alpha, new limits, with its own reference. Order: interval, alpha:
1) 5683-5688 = 1.10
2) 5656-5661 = 0.99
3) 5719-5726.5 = 1.12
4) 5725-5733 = 1.15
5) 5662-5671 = 1.08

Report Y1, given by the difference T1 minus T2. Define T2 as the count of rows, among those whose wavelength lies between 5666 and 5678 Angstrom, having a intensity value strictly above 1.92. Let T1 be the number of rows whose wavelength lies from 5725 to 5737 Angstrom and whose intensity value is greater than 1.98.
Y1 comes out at 1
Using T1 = 5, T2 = 4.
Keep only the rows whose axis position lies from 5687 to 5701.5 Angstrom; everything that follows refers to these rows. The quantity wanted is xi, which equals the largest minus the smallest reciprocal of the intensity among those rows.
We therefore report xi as 0.041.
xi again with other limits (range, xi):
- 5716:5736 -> 0.050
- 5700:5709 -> 0.012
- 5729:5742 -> 0.028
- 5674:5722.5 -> 0.054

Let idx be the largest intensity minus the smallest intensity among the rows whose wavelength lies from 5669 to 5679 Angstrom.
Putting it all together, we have 0.043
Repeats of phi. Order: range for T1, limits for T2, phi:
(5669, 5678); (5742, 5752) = -0.04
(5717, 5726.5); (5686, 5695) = 0.00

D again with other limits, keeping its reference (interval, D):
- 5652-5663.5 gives 5652.46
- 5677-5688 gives 5677.25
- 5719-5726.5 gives 5719.23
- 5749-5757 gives 5756.22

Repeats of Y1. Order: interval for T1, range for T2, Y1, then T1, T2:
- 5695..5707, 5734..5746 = -2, 7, 9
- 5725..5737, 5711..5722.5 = -2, 5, 7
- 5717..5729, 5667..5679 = -4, 0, 4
